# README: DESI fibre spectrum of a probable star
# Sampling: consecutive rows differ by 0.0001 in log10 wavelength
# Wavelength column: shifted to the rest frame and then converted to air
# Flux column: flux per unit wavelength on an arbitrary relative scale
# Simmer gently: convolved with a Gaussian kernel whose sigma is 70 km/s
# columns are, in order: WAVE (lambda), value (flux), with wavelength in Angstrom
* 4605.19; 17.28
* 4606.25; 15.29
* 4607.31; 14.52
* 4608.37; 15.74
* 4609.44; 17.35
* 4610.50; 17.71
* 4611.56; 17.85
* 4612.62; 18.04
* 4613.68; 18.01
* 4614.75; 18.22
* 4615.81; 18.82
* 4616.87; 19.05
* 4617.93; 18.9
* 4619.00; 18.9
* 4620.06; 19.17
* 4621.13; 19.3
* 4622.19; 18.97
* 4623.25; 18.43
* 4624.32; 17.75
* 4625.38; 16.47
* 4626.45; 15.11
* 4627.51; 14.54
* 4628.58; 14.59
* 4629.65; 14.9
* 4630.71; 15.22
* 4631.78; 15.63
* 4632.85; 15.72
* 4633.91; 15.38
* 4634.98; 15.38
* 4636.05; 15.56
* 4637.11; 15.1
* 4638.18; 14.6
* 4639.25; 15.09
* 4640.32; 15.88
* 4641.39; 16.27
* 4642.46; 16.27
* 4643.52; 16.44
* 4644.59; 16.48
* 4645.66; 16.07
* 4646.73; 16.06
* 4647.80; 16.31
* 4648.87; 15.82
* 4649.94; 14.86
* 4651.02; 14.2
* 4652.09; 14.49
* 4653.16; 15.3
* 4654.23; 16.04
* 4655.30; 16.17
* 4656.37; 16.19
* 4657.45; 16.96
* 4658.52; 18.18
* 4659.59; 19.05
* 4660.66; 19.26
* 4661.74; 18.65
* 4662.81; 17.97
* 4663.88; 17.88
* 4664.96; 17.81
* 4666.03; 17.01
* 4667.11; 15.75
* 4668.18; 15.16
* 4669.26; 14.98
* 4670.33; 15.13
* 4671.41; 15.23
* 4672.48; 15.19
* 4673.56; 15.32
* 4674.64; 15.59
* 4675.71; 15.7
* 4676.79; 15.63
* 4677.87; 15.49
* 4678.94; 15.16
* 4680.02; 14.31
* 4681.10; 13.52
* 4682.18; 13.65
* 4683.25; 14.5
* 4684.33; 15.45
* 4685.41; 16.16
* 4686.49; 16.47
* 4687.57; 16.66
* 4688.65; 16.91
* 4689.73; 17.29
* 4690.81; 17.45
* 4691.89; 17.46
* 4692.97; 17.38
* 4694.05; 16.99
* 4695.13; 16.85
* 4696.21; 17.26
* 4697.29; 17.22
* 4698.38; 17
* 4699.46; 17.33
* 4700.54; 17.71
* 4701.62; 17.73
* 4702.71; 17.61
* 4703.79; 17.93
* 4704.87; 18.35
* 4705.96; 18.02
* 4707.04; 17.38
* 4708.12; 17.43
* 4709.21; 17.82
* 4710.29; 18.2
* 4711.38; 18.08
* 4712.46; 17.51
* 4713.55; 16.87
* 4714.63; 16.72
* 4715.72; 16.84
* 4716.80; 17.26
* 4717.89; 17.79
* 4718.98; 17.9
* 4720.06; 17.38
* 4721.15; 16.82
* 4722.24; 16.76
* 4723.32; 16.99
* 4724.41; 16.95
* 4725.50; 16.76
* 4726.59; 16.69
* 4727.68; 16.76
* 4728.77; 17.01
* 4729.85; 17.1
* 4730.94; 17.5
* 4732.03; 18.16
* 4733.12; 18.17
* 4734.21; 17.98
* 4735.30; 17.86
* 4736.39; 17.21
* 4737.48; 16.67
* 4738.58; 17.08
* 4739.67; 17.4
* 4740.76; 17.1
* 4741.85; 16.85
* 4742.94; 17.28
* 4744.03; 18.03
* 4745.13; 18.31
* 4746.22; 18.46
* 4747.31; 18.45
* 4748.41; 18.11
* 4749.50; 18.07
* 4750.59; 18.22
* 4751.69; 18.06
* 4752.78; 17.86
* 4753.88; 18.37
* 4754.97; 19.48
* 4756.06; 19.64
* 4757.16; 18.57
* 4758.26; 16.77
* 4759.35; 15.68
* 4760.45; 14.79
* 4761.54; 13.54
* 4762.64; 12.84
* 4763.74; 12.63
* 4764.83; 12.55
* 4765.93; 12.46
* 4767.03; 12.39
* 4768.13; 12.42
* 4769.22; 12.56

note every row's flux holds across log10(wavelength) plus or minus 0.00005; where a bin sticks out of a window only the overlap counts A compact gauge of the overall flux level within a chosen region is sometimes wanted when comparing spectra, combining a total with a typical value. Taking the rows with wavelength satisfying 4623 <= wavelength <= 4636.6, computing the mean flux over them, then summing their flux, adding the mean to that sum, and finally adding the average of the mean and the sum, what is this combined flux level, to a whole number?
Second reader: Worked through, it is 331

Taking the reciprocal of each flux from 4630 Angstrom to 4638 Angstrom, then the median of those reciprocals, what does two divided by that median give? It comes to 31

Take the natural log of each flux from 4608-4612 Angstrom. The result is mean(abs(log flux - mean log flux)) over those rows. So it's 0.043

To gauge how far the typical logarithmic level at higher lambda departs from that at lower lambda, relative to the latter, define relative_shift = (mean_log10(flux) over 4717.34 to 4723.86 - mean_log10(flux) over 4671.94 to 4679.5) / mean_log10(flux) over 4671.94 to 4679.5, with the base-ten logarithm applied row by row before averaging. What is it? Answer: 0.04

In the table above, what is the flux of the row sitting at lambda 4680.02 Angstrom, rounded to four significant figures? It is 14.31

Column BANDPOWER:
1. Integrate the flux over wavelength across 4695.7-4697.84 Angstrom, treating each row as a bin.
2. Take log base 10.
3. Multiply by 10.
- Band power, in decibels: 15.7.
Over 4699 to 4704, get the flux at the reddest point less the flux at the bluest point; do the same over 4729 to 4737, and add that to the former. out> 0.7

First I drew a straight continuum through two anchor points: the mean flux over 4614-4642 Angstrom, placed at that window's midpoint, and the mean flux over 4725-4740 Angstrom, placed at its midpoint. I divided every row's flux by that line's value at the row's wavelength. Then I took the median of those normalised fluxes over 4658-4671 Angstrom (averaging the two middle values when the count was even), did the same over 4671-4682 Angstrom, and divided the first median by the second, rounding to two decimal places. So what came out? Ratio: 1.17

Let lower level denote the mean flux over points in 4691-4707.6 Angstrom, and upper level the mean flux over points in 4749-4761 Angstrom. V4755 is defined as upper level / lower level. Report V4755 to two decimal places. 1.02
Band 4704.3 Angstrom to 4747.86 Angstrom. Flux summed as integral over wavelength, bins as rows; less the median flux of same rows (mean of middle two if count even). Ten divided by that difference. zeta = 0.013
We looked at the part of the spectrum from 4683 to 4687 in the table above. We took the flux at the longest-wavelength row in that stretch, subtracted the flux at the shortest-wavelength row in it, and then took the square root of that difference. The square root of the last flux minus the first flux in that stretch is 1.4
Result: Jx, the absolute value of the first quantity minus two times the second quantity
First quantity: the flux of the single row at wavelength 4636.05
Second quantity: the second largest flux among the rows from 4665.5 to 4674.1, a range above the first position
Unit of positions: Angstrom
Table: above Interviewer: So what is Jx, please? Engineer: 16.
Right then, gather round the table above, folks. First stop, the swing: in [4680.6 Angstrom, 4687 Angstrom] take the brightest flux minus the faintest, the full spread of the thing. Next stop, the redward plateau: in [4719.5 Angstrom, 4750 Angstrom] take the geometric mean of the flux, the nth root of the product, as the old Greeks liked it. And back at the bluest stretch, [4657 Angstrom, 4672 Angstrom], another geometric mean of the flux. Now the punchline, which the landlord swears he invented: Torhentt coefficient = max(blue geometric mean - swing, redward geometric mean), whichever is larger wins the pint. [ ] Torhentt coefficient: 17.4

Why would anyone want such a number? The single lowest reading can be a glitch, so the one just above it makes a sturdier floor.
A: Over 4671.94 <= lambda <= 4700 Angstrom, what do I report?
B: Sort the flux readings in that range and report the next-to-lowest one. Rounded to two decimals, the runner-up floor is 13.65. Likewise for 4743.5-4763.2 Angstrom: 13.54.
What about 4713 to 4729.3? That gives 16.72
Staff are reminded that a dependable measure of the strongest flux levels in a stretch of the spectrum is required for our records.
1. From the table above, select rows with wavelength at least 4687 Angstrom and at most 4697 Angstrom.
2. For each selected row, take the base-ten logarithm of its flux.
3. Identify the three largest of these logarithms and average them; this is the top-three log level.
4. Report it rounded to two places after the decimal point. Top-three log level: 1.24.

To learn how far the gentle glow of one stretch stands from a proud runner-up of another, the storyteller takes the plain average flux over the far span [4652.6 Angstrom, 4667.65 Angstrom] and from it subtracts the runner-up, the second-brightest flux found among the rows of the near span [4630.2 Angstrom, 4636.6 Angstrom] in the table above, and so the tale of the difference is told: 1.7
